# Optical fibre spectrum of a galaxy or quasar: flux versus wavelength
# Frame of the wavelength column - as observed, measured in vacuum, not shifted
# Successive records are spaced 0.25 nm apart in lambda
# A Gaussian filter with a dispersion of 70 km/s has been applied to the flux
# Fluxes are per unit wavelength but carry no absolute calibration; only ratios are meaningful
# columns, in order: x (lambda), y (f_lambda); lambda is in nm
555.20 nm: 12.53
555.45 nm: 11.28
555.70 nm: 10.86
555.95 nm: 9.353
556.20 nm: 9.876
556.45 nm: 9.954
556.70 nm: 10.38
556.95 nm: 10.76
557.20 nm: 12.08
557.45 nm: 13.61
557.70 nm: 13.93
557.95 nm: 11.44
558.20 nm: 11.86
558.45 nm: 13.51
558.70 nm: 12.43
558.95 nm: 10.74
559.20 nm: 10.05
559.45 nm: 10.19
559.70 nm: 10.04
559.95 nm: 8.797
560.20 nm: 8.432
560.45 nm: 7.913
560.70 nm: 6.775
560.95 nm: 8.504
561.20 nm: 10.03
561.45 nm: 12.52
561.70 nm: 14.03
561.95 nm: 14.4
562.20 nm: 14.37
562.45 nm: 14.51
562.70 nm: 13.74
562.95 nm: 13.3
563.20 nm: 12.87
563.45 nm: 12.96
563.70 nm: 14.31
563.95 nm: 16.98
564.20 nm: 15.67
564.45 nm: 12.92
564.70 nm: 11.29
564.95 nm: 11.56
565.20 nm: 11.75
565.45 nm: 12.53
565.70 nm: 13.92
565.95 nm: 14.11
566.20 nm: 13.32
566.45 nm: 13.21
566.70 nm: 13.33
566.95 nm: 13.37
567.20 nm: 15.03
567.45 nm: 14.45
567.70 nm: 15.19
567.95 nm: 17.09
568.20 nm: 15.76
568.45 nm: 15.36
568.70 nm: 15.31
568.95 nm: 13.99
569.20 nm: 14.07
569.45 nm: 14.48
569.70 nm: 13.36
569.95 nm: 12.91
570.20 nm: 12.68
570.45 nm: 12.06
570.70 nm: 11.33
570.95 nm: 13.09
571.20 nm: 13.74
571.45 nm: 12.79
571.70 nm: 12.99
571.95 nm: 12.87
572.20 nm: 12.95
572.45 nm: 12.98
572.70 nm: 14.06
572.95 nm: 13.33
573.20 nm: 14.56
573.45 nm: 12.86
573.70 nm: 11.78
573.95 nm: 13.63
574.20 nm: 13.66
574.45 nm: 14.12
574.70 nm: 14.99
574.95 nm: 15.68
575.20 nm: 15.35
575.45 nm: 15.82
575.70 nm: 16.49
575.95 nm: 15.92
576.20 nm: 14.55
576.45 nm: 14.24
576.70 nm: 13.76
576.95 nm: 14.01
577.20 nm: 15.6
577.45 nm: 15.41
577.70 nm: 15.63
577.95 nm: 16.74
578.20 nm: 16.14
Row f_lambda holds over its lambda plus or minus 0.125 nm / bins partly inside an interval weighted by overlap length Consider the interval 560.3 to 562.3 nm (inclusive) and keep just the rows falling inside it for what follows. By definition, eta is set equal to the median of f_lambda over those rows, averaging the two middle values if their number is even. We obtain 11.3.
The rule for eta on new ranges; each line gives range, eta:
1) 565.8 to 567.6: 13.4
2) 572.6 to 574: 13.5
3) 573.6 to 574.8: 13.7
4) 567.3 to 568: 15.2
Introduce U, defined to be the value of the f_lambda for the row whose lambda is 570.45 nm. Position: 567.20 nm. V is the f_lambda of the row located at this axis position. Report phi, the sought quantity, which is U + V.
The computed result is 27.1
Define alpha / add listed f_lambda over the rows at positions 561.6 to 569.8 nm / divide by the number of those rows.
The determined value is 14.0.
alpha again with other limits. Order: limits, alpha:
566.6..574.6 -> 13.7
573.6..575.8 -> 14.6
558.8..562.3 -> 10.5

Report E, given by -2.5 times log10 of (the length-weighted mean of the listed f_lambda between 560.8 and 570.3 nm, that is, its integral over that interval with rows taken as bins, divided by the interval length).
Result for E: -2.84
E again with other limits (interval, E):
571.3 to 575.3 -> -2.84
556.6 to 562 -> -2.60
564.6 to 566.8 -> -2.77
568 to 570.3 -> -2.89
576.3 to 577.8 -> -2.92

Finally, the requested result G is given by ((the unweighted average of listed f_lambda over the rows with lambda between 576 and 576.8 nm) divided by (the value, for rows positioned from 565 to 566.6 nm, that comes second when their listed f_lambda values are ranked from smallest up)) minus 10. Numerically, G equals -8.9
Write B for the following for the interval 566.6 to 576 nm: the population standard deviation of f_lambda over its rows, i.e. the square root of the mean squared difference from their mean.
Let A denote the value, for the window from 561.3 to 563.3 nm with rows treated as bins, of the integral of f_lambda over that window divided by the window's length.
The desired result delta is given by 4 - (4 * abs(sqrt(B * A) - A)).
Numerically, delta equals -34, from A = 13.7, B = 1.3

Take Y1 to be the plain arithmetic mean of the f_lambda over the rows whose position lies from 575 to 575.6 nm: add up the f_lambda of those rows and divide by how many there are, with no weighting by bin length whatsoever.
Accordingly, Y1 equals 15.6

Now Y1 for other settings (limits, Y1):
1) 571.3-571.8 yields 12.9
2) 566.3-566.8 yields 13.3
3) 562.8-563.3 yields 13.1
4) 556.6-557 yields 10.6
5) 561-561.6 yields 11.3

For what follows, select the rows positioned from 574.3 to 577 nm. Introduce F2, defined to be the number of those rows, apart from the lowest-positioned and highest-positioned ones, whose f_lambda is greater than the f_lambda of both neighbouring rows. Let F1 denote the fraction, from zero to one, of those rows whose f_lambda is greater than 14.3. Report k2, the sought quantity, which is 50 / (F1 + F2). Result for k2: 19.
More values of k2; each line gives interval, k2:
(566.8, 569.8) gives 14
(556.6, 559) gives 25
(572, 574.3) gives 24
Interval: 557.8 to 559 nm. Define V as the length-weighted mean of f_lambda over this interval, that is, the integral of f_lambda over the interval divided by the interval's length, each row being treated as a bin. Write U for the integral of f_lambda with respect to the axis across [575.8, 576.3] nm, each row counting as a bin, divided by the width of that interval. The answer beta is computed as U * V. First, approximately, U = 15.3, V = 12.1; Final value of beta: 186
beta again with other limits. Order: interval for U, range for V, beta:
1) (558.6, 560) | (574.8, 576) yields 165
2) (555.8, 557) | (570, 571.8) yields 127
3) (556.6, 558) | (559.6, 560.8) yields 101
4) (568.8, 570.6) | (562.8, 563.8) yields 178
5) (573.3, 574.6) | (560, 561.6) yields 121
